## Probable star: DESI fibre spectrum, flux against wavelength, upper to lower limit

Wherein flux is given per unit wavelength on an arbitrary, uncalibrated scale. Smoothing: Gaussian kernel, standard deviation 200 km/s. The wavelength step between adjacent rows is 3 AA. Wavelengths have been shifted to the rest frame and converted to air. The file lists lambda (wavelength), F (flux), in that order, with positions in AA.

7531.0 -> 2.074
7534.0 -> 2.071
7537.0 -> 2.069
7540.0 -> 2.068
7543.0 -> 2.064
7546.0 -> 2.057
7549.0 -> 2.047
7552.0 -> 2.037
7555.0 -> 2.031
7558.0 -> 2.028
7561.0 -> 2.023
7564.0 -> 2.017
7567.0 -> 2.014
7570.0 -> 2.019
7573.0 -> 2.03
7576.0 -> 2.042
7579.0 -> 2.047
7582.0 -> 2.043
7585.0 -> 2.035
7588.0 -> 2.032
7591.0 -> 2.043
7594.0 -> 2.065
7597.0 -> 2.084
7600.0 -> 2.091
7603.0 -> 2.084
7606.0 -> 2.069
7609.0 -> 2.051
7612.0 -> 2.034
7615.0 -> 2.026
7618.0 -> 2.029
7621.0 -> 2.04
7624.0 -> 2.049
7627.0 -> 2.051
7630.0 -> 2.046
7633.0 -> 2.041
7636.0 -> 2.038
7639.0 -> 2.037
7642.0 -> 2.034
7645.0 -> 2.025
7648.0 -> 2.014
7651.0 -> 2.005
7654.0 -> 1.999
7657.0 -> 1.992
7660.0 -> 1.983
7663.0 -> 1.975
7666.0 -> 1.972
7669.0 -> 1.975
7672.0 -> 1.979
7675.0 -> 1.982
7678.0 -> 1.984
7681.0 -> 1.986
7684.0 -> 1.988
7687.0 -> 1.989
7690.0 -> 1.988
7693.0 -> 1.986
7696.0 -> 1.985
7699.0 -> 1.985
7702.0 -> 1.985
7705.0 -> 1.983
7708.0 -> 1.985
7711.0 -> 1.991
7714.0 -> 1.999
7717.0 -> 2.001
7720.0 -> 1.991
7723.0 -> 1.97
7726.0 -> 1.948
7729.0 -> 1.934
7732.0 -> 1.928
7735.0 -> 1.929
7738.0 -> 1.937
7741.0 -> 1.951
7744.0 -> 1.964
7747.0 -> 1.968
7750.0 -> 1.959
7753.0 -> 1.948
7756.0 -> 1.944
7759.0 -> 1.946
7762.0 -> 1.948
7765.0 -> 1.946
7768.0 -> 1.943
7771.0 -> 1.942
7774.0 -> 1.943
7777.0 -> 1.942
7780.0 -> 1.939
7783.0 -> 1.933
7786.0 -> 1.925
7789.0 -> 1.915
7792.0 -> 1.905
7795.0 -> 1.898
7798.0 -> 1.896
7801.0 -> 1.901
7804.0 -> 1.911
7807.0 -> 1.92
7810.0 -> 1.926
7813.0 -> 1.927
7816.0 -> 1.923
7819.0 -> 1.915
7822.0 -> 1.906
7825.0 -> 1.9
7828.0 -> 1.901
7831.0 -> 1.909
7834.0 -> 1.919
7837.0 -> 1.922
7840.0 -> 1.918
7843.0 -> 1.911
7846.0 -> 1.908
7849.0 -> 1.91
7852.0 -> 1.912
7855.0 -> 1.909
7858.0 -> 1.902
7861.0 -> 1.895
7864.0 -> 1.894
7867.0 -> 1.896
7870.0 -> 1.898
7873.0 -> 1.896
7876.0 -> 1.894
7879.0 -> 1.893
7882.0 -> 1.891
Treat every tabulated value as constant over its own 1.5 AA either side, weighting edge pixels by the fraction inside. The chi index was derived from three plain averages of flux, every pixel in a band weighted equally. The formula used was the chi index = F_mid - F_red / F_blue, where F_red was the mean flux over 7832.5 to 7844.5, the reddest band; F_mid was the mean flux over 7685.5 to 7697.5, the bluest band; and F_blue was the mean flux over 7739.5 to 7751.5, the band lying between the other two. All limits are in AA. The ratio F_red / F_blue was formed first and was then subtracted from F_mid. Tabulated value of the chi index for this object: 1.01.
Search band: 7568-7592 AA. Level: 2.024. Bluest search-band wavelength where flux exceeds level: 7573.0 AA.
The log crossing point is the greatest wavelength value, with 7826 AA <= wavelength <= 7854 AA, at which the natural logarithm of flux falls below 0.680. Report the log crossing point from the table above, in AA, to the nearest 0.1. 7852.0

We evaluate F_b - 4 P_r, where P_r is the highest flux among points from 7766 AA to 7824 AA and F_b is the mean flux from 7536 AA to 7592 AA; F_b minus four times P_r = -5.73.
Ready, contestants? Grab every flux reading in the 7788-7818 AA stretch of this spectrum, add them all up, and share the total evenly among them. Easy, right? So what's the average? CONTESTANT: 1.91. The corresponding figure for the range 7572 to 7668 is 2.03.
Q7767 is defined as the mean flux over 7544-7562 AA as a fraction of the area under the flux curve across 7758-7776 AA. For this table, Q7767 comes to 0.0582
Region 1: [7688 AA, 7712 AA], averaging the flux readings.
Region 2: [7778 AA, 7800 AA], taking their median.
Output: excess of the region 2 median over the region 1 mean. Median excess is -0.07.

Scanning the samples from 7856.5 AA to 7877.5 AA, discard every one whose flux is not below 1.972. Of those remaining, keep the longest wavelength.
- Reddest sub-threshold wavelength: 7876.0 AA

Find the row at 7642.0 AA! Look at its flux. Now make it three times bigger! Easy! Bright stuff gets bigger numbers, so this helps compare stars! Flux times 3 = 6.10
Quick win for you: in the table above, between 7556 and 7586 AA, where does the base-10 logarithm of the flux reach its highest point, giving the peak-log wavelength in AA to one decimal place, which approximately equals 7579.0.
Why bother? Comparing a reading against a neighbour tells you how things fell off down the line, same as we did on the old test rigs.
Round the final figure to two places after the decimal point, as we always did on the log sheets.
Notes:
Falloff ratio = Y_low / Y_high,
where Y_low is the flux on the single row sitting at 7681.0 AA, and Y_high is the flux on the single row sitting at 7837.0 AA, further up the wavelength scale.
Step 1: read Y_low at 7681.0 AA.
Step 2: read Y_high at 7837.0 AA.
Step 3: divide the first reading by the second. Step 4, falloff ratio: 1.03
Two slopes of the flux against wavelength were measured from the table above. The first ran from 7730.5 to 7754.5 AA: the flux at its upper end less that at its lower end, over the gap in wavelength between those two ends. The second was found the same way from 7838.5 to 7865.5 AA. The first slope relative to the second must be -1.0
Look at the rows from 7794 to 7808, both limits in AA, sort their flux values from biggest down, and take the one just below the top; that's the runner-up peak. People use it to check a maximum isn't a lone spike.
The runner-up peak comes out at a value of 1.911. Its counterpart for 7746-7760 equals 1.959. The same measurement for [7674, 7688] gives 1.988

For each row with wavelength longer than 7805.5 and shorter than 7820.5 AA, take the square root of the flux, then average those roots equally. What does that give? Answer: 1.39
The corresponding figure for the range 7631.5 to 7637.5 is 1.43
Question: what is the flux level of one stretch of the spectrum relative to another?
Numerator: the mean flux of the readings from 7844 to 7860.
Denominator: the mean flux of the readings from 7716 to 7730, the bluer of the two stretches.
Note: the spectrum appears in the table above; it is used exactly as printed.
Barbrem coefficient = 0.97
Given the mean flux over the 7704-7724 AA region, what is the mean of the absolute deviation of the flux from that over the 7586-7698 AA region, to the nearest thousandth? 0.036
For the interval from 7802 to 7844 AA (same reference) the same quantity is 0.074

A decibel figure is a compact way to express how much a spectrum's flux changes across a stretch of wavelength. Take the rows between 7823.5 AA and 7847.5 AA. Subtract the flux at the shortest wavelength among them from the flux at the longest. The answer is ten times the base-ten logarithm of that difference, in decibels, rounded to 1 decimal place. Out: -21.0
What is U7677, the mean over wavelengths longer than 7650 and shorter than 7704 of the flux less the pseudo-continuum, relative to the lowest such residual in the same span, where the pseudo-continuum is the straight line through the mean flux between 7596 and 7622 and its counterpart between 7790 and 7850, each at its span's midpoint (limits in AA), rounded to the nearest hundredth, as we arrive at 0.54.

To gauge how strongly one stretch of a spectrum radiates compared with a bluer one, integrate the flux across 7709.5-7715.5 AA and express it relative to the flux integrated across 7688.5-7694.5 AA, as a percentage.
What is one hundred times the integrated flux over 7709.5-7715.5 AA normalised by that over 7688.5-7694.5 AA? 100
